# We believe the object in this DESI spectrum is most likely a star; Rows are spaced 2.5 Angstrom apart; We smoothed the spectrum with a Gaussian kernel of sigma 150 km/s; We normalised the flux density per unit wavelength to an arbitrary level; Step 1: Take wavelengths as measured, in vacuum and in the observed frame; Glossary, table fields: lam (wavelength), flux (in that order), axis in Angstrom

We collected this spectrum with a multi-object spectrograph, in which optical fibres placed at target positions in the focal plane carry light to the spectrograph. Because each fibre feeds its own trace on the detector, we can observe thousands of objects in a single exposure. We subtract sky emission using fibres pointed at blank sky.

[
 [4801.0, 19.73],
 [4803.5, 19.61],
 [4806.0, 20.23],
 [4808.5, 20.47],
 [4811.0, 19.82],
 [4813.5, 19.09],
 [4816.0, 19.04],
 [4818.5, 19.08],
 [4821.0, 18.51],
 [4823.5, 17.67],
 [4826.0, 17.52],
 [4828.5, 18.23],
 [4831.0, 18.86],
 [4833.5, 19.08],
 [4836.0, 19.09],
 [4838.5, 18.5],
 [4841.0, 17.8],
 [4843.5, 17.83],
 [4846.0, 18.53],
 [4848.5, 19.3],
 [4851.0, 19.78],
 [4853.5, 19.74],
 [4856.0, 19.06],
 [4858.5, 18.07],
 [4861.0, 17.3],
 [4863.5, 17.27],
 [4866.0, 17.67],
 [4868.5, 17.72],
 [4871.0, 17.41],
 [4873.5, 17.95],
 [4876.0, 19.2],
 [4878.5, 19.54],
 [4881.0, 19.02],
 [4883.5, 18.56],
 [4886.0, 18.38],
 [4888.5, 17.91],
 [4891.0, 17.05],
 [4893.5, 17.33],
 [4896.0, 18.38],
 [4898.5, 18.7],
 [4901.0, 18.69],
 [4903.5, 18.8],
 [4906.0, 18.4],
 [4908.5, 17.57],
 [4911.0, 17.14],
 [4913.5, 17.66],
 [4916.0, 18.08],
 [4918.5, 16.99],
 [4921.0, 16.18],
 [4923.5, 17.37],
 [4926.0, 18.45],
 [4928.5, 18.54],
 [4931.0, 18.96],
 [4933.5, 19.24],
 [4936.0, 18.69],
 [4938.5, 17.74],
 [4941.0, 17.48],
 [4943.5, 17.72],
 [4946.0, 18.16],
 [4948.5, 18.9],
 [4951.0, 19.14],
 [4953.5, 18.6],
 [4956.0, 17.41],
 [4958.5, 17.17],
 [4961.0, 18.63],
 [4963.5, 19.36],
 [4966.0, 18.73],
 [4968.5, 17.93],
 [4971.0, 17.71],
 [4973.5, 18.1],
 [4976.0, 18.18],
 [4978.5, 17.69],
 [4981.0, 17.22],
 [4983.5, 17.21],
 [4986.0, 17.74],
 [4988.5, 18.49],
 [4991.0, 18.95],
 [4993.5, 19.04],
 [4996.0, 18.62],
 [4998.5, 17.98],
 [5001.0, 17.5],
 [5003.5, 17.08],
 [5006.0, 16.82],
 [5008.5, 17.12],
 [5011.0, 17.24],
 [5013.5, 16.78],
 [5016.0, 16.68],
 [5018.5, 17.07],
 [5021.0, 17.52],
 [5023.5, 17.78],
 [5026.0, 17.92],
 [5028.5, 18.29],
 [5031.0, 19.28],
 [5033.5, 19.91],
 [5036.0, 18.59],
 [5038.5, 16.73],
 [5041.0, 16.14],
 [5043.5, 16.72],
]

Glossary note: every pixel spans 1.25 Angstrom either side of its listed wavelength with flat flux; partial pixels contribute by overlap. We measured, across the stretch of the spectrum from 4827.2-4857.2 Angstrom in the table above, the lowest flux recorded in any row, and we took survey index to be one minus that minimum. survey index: -16.8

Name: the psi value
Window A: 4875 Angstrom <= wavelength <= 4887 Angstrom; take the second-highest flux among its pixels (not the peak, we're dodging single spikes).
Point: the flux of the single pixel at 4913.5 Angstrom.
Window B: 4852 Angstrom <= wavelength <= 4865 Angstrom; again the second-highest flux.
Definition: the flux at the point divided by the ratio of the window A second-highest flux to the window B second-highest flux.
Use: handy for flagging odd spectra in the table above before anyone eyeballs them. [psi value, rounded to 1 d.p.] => 17.5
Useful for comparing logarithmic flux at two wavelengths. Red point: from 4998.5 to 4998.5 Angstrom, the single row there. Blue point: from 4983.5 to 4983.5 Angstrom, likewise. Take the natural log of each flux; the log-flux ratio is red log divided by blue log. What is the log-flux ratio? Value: 1.015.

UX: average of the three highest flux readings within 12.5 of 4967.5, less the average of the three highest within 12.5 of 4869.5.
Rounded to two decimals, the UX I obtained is -0.35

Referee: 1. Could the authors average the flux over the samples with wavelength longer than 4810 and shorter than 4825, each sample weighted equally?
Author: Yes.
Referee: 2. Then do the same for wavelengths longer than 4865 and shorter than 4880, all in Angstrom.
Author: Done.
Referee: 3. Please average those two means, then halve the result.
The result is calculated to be 9.28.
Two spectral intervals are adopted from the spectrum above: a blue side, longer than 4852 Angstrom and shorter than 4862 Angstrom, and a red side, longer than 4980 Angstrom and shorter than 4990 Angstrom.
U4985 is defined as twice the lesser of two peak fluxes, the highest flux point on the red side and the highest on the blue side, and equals 37.0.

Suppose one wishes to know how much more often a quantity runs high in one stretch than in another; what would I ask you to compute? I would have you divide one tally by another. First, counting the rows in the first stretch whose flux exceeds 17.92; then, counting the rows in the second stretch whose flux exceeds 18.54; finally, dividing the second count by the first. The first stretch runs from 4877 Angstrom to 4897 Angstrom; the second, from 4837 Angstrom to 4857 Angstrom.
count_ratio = 0.80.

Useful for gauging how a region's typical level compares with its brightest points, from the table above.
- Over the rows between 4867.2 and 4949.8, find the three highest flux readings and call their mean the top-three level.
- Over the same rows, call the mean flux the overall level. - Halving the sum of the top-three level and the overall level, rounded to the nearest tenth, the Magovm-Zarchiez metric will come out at 18.7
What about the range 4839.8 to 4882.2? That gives 19.1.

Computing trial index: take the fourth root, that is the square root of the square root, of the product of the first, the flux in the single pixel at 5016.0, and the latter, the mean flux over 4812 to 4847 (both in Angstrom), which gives 4.19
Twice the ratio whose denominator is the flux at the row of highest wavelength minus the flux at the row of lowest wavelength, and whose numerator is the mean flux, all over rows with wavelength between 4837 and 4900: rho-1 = 183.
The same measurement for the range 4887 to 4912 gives -47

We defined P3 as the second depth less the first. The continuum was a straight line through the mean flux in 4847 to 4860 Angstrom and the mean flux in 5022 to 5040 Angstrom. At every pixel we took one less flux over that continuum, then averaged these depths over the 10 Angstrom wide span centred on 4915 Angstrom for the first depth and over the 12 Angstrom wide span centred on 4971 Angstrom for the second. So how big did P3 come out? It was -0.049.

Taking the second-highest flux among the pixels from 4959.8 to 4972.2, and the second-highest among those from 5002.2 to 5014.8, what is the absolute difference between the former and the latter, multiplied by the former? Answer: 30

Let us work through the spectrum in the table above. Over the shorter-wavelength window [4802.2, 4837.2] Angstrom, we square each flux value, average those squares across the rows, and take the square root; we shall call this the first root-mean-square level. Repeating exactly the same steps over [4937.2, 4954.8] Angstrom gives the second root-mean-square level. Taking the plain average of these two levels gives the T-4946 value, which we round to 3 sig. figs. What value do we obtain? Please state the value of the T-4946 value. 18.6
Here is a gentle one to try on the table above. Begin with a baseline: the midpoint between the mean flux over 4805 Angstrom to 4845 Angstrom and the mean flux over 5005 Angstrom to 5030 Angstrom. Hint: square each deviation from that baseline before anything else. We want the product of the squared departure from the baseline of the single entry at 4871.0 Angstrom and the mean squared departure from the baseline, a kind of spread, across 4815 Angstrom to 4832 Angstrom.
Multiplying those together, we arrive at 0.20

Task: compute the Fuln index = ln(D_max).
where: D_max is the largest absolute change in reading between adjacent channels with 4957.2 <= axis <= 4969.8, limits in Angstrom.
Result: 0.4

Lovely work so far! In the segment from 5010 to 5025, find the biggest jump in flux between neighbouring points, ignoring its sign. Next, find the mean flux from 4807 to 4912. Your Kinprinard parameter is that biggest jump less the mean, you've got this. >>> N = -18.0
